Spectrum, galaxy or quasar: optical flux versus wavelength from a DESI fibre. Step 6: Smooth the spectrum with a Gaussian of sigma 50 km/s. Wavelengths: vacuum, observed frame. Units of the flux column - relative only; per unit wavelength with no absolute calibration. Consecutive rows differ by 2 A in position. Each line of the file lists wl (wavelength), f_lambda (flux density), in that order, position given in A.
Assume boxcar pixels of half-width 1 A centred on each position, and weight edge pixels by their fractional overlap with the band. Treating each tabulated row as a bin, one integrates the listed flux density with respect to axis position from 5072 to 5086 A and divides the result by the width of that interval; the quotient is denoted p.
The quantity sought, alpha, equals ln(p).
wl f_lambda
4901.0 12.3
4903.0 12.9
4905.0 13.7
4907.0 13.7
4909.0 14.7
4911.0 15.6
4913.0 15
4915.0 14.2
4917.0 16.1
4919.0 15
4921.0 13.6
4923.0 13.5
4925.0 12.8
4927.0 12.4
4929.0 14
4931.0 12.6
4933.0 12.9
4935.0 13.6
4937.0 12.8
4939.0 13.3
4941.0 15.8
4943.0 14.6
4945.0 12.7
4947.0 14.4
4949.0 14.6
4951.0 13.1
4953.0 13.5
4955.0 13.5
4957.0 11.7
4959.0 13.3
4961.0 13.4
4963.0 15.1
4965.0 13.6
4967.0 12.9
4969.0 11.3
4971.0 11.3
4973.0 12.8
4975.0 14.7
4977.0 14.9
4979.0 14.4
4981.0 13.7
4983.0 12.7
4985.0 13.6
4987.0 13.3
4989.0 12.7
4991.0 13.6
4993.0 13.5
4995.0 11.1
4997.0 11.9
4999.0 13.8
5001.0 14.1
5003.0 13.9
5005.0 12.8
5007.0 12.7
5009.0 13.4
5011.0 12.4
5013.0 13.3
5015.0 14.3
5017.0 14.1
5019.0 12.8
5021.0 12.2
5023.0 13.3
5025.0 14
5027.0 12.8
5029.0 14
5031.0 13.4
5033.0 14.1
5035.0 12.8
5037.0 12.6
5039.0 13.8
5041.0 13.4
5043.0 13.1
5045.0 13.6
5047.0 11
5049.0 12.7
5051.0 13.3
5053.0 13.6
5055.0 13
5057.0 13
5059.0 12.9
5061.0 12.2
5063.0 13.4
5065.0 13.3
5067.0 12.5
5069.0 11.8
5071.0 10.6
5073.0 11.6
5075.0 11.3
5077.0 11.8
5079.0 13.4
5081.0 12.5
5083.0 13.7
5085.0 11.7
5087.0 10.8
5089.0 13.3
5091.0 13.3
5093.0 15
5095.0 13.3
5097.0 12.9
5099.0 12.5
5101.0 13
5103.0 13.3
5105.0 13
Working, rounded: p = 12.3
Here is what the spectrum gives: 2.51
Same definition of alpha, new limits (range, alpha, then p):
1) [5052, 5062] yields 2.56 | 12.9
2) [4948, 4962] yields 2.59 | 13.3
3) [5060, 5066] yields 2.56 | 13.0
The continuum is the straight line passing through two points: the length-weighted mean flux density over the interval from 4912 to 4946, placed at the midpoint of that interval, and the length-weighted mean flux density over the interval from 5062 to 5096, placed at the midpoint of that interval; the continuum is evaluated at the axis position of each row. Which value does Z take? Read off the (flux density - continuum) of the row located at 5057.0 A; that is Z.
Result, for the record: 0.3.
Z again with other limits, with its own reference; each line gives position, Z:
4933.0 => -0.9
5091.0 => 0.9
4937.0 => -0.9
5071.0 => -2.0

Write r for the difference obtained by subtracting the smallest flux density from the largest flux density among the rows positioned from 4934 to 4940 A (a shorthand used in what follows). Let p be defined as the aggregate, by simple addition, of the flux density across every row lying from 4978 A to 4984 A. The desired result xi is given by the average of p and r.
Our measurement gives 20.8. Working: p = 40.8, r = 0.8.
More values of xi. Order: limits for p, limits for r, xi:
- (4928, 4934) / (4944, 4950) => 20.7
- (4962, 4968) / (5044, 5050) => 22.1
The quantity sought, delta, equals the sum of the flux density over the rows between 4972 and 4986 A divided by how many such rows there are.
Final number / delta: 13.8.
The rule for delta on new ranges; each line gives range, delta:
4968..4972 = 11.3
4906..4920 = 14.9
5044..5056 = 12.9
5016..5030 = 13.3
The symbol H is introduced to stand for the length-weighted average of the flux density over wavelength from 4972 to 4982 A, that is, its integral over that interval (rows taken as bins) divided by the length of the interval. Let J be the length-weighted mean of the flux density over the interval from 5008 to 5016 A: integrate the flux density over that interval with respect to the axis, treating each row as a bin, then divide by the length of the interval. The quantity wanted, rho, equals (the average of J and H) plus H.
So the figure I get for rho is 27.8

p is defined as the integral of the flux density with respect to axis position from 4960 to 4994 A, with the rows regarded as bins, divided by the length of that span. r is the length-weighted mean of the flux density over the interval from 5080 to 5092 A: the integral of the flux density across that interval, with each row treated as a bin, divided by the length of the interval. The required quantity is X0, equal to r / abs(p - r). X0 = 15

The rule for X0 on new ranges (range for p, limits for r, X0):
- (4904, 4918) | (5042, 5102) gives 6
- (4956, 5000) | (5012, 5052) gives 165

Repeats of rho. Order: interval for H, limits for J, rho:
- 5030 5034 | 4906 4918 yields 28.1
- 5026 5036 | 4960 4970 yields 26.8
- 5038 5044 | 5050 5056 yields 26.8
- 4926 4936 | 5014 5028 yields 26.3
